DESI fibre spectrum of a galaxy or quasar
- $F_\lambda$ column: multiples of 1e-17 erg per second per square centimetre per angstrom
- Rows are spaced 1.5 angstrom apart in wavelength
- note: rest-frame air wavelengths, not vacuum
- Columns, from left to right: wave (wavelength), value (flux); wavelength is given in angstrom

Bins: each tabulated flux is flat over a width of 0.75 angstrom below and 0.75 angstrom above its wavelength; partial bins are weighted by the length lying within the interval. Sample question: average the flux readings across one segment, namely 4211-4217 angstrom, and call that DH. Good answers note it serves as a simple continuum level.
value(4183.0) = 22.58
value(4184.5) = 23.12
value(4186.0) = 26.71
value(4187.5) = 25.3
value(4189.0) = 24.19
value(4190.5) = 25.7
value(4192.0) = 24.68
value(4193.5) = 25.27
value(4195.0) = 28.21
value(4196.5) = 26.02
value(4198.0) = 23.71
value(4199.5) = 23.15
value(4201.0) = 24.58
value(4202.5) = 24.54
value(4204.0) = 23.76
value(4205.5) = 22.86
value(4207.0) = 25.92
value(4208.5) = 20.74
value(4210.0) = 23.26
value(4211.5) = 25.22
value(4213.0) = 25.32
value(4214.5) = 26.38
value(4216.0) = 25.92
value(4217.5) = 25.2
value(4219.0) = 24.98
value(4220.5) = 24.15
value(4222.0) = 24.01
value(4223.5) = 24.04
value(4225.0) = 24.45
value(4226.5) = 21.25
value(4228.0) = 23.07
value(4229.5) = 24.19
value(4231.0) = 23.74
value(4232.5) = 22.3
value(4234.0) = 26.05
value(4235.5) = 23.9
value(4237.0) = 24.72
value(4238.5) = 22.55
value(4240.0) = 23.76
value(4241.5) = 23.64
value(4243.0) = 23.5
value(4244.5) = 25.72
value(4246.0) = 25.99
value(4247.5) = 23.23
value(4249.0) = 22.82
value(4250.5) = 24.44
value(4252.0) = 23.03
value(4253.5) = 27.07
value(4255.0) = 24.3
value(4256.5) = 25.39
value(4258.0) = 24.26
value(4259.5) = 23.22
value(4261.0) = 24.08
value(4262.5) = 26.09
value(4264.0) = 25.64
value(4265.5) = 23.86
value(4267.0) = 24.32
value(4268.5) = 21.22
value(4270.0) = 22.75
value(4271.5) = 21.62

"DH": 25.7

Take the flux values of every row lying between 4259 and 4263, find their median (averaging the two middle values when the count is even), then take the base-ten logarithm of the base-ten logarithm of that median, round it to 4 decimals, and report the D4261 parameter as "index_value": 0.1404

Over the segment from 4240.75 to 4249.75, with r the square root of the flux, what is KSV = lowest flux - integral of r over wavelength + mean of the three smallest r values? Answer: -16.6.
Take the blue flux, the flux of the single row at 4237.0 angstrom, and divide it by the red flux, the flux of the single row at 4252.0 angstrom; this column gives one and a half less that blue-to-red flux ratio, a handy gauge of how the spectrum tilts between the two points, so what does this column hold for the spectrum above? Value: 0.43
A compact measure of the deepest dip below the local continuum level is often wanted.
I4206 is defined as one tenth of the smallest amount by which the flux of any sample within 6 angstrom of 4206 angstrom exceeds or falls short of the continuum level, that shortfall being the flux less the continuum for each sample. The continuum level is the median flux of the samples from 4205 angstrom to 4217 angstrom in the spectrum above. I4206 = -0.45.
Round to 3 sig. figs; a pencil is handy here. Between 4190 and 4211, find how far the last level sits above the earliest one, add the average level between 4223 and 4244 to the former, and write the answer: 21.2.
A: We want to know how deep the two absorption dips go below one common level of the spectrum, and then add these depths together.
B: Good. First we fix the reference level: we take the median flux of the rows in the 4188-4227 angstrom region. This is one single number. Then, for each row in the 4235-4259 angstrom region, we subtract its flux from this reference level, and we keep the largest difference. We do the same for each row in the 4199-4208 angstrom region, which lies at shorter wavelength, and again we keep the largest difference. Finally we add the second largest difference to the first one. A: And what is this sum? 3.7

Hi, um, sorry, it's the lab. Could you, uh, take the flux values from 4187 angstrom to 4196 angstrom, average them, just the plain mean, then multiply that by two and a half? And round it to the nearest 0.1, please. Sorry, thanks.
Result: 63.9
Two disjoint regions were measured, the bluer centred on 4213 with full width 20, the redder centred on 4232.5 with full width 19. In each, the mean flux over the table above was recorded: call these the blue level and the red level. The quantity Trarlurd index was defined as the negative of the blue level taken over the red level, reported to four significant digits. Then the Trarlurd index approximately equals -1.033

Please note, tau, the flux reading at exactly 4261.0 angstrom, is 24.08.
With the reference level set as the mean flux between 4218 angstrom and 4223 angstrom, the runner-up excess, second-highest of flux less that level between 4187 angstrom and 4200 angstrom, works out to 1.6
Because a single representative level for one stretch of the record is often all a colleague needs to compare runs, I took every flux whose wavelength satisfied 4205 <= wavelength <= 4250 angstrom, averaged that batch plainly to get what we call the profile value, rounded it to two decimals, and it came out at 24.10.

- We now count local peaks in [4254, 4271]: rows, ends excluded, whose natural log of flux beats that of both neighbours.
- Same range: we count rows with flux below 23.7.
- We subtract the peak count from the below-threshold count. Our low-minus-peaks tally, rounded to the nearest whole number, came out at 0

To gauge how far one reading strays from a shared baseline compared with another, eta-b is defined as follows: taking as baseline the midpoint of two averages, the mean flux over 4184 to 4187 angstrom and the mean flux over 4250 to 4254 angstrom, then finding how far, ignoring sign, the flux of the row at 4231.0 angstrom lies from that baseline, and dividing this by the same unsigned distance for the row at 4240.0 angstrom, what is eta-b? 1.0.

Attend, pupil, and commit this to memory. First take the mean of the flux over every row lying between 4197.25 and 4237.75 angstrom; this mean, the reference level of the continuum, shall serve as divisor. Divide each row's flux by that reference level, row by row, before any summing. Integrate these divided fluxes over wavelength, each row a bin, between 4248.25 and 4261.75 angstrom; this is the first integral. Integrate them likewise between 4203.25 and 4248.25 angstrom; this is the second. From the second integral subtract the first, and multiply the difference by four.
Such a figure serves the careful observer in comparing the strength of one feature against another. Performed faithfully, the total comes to 126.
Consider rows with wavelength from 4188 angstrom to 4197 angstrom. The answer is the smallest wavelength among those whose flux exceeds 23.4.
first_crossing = 4189.0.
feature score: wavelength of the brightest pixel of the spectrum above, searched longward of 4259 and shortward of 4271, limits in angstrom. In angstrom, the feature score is 4262.5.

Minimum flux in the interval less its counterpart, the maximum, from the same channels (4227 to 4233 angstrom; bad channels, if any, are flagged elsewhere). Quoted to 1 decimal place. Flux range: -1.9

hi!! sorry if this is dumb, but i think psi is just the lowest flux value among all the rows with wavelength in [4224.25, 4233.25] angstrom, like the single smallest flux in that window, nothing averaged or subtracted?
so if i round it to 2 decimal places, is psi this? 21.25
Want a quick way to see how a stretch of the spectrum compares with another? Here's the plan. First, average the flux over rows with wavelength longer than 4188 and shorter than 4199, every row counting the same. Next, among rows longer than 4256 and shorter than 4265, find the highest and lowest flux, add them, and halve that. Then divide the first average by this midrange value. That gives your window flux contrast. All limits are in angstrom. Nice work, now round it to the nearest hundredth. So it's 1.03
